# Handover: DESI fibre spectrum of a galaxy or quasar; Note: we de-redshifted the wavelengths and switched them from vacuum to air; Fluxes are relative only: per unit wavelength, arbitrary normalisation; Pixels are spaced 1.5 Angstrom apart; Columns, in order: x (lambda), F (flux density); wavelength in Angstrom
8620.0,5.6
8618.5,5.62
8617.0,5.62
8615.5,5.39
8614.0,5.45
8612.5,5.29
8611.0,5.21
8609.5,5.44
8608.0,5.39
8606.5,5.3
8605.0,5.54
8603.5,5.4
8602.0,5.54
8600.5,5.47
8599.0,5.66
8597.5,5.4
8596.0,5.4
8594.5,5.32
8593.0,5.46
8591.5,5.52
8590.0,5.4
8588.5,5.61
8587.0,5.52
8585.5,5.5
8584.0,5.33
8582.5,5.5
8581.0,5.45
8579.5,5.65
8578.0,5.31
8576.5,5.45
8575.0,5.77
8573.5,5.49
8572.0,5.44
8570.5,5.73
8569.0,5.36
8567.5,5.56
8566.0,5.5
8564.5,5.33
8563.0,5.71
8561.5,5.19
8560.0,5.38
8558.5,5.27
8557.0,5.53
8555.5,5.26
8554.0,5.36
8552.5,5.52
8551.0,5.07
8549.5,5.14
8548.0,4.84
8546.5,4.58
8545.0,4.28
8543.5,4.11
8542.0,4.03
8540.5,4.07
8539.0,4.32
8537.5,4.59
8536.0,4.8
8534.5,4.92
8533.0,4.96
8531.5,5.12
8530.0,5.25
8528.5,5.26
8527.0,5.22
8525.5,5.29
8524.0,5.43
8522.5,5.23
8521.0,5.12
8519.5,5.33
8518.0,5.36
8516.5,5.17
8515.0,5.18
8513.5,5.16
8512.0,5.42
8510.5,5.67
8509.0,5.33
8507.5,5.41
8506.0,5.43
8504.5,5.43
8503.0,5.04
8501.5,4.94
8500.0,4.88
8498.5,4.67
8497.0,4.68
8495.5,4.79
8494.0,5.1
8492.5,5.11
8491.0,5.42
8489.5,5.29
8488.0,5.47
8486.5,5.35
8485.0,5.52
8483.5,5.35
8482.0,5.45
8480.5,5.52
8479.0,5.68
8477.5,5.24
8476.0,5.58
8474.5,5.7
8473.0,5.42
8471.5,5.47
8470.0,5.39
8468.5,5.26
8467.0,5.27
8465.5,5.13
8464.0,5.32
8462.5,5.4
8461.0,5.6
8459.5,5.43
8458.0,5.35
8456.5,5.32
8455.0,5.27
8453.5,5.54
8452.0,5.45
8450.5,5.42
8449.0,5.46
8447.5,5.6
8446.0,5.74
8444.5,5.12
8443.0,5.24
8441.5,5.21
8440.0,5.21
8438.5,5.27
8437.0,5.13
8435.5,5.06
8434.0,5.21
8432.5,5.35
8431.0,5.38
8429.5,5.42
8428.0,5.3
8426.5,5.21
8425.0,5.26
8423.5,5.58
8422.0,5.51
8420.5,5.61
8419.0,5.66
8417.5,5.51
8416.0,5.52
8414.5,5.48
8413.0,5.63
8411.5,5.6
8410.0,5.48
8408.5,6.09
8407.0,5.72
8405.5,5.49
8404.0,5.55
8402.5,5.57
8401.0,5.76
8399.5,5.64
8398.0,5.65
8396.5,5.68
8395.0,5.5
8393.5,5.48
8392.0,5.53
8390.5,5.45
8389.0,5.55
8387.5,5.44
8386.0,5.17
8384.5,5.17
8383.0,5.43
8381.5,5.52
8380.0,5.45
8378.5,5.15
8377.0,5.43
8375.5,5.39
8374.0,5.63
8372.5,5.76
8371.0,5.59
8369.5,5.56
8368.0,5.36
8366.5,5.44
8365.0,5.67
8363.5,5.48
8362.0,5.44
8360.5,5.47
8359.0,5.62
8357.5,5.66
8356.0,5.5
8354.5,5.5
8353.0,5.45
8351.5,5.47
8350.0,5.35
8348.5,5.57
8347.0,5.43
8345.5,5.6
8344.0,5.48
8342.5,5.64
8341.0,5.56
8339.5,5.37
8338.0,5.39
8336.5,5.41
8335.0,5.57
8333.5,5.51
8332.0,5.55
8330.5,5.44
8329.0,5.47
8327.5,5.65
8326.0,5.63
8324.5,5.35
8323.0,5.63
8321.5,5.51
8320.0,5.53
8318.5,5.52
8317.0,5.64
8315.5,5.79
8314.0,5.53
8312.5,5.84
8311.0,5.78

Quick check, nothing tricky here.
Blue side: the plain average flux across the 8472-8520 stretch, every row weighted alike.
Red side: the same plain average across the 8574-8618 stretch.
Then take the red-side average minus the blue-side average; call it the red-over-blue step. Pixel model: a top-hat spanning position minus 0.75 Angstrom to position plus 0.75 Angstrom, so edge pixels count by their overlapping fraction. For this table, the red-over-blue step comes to 0.2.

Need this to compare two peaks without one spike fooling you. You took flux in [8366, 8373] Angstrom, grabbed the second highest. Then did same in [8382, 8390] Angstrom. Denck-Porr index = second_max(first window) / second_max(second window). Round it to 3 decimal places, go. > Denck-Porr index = 1.028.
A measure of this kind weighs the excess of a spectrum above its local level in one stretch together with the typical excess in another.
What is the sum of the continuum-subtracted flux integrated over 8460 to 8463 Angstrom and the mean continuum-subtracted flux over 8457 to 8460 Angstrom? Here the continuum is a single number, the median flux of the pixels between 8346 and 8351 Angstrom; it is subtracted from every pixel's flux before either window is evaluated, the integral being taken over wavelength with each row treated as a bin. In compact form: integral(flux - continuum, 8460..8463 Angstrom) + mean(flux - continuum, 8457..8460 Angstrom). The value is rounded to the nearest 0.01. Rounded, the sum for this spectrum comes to 0.17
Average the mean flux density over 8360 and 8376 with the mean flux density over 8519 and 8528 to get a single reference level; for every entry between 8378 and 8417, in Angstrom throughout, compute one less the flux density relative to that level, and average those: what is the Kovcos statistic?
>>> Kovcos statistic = -0.024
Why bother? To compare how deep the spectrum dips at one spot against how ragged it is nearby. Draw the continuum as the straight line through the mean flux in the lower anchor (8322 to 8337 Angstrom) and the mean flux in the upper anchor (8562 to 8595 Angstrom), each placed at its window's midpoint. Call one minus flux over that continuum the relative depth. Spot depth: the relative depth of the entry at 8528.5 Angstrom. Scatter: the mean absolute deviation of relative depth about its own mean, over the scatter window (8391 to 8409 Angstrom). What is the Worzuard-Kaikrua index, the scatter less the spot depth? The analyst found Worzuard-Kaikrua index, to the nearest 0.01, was -0.02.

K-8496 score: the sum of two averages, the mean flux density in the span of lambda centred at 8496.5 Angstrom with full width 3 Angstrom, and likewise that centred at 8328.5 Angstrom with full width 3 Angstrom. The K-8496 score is 10.3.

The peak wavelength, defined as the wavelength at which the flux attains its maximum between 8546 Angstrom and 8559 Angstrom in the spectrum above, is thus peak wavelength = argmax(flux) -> 8557.0 Angstrom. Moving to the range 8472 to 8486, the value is 8474.5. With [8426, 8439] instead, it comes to 8429.5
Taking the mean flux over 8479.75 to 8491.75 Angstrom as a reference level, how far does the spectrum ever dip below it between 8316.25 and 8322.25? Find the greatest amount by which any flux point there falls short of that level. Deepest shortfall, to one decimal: -0.1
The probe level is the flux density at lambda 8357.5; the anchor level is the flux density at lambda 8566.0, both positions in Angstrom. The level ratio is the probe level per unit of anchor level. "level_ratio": 1.029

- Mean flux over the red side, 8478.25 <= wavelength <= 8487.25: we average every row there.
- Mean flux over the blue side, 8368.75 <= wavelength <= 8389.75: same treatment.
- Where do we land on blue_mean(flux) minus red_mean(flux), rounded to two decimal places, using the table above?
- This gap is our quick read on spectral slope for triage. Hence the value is -0.03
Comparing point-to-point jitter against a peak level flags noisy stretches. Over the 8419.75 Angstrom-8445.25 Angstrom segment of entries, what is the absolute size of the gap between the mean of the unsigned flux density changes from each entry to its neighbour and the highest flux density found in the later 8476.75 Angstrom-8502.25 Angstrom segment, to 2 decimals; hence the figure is 5.58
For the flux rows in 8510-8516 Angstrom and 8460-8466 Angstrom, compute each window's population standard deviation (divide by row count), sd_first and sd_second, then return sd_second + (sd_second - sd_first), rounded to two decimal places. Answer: 0.13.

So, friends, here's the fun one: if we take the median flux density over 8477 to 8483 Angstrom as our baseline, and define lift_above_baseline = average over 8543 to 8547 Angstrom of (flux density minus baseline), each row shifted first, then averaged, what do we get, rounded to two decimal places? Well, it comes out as -1.16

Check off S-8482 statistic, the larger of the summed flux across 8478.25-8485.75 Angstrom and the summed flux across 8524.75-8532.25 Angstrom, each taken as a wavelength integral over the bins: 41.3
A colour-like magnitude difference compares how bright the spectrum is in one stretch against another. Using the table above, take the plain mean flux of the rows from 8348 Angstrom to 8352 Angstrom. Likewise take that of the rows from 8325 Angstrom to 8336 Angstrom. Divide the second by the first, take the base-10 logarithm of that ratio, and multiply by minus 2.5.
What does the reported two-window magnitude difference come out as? -0.016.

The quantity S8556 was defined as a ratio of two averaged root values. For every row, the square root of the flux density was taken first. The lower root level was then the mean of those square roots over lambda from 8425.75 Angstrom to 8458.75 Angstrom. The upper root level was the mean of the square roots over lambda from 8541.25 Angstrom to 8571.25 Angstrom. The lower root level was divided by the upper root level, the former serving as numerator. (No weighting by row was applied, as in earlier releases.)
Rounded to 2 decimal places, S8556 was 1.02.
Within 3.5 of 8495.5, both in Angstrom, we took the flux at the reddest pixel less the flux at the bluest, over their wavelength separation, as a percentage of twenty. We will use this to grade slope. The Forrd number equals -0.4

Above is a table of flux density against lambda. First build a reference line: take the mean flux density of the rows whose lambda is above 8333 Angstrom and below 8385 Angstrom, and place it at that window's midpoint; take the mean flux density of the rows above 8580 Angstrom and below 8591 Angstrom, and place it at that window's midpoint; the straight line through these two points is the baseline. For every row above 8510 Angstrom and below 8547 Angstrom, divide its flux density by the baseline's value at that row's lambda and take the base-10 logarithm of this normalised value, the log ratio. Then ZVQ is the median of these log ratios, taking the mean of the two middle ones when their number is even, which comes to -0.026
